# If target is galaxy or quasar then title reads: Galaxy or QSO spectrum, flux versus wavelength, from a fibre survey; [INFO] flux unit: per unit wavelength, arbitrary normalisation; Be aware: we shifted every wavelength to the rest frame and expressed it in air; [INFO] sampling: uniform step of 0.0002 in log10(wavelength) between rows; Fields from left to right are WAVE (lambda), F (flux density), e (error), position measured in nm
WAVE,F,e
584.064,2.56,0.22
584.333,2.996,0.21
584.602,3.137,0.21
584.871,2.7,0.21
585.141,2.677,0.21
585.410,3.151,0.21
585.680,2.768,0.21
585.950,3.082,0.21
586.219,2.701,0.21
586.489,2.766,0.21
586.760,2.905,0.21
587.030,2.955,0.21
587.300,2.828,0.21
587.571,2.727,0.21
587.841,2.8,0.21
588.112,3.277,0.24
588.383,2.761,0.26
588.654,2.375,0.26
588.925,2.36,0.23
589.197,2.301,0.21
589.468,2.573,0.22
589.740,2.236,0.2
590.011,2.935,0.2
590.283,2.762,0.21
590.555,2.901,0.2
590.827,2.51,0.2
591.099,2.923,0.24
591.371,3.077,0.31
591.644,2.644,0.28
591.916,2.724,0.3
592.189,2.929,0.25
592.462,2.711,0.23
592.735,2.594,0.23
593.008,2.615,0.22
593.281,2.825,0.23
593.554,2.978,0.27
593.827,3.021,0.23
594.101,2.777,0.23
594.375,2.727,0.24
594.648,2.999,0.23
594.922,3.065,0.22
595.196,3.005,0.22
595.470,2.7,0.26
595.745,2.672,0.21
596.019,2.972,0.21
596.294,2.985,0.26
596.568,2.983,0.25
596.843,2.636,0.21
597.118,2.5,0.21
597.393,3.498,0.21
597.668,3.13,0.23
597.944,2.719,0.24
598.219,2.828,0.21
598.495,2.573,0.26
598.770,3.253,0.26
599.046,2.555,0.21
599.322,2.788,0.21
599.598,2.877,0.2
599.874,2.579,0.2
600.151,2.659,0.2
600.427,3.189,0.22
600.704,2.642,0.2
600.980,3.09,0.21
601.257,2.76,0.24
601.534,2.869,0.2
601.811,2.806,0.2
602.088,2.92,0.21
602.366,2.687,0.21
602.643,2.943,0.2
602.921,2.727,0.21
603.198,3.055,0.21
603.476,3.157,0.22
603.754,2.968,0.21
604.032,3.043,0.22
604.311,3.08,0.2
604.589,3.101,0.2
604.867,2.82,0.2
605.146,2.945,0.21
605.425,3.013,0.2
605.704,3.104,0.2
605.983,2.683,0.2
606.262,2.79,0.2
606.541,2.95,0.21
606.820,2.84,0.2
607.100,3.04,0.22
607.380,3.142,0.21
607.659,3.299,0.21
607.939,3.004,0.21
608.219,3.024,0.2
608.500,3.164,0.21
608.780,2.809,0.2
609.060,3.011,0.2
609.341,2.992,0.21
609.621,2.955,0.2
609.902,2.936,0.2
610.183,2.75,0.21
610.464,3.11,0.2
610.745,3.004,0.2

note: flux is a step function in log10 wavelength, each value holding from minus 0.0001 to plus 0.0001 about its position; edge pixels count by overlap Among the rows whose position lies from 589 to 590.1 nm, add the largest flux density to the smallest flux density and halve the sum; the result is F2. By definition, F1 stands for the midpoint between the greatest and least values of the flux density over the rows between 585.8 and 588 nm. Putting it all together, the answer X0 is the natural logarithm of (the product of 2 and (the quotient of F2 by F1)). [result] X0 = 0.581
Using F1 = 2.89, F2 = 2.59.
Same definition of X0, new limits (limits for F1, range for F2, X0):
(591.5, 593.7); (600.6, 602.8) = 0.721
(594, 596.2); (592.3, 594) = 0.672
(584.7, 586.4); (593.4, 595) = 0.687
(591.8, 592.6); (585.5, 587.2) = 0.718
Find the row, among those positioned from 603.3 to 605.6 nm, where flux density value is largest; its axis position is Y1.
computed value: 603.476 nm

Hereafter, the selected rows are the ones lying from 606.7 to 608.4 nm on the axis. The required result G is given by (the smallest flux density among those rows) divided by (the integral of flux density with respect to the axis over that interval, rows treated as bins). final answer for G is 0.5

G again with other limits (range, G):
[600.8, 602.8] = 0.5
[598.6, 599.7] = 0.8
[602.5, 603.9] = 0.7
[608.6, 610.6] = 0.5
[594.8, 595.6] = 1.2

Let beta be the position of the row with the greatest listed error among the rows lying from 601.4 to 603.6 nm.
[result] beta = 603.476 nm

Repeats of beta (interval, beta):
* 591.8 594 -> 591.916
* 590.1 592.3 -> 591.371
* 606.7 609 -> 607.100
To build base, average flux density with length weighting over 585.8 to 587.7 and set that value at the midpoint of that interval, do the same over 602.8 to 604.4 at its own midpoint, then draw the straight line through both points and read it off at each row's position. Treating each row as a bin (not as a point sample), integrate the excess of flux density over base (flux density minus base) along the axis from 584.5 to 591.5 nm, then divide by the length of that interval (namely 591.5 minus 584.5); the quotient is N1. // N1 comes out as -0.089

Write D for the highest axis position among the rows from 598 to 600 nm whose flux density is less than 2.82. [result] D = 599.874 nm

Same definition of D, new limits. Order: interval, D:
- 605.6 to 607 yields 606.262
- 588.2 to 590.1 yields 589.740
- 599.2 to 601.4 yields 601.257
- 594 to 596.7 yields 595.745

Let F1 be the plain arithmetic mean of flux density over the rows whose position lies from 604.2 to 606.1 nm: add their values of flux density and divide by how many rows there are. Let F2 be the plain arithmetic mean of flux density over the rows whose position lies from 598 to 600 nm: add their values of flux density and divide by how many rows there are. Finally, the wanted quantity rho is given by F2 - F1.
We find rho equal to -0.18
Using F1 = 2.96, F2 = 2.78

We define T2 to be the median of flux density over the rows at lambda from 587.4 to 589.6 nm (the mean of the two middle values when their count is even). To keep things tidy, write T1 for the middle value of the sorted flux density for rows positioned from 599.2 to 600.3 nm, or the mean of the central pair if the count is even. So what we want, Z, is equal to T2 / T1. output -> 0.97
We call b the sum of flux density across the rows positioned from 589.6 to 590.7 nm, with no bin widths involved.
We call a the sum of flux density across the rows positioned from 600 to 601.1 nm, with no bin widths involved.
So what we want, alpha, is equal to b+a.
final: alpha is 22.4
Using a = 11.6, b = 10.8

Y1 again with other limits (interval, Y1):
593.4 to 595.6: 594.922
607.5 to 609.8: 607.659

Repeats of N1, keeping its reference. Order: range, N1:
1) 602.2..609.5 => -0.050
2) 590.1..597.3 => -0.093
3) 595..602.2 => -0.105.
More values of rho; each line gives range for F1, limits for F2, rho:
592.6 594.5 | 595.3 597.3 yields -0.01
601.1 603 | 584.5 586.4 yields 0.07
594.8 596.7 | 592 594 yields -0.10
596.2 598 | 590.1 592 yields -0.13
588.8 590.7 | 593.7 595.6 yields 0.32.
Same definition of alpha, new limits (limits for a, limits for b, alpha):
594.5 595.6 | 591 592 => 23.1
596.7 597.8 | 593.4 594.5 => 23.3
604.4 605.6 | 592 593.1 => 22.7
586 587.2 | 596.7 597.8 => 23.1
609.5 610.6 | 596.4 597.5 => 23.4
